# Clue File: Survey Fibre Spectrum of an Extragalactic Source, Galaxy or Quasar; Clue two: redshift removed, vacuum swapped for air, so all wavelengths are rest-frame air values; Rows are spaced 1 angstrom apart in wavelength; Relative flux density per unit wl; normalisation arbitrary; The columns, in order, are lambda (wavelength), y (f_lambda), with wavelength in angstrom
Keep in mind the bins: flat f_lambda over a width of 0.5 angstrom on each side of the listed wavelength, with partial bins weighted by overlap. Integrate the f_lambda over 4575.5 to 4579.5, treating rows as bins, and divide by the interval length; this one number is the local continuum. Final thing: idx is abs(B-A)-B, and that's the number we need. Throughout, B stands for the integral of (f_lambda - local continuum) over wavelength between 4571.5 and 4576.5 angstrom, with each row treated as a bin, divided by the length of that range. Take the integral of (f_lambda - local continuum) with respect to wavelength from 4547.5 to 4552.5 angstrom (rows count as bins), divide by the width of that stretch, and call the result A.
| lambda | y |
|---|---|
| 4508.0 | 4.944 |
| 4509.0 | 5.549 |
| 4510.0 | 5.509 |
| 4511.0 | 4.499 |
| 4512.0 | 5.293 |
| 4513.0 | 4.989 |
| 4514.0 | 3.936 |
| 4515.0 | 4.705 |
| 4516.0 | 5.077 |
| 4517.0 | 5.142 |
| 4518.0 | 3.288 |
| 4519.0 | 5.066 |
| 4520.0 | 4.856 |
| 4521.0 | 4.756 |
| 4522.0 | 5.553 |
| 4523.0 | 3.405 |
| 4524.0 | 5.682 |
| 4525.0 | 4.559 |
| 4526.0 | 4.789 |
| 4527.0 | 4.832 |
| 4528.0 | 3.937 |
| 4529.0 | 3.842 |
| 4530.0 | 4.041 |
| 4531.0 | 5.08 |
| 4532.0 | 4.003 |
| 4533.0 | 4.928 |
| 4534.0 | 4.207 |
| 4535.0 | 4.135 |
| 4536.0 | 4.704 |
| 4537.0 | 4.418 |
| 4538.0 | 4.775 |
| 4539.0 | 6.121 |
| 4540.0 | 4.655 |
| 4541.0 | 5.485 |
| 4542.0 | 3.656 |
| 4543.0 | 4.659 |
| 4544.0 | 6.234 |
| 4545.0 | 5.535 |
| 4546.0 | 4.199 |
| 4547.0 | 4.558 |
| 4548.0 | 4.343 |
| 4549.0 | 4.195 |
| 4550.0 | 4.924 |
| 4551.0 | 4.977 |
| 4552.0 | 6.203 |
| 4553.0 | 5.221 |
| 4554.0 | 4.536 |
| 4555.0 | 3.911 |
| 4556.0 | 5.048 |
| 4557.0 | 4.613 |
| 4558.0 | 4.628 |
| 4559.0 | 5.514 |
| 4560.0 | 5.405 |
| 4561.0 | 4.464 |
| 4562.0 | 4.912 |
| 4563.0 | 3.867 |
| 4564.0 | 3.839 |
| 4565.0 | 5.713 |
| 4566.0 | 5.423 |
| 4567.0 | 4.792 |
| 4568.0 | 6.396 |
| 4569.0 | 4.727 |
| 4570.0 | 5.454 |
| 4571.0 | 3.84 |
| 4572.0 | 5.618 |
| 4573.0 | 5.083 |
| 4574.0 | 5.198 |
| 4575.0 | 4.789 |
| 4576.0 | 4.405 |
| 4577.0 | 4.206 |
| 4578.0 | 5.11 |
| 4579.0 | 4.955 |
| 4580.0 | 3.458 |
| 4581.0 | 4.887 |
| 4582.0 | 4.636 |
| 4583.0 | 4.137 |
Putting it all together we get -0.3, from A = 0.26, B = 0.35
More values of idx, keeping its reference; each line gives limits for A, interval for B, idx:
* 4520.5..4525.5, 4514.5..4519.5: 0.1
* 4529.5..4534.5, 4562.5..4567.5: 0.2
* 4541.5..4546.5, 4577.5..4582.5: 0.3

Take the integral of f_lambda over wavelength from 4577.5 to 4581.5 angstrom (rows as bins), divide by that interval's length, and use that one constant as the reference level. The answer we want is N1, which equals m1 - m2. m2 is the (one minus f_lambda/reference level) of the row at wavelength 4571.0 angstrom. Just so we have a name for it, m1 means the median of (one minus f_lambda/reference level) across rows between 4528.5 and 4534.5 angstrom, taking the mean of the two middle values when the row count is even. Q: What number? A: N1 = -0.06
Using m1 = 0.10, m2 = 0.17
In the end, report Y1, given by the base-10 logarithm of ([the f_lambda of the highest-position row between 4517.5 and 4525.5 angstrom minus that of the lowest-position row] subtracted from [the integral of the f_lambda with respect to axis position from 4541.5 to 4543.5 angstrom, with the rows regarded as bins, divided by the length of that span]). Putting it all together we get 0.46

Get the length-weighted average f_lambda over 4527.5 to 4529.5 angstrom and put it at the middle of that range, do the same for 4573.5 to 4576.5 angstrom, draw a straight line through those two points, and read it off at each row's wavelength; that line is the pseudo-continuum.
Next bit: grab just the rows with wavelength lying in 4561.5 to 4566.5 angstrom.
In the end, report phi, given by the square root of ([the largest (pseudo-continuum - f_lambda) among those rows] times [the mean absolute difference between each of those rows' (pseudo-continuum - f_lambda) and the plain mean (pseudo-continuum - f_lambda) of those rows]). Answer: 0.7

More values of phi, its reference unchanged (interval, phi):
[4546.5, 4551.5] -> 0.2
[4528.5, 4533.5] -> 0.2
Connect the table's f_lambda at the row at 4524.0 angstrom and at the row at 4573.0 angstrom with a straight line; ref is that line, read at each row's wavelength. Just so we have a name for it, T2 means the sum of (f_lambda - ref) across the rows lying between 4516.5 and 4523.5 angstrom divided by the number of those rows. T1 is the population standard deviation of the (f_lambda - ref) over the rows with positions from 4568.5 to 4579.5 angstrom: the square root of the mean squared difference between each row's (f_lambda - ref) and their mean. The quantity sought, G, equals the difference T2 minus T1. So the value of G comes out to -1.66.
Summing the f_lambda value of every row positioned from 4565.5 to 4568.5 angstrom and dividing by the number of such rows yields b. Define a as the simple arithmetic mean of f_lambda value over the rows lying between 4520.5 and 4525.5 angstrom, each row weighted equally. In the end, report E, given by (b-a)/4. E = 0.19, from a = 4.79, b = 5.54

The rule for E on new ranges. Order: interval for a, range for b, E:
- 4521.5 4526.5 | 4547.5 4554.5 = 0.03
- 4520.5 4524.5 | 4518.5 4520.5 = 0.03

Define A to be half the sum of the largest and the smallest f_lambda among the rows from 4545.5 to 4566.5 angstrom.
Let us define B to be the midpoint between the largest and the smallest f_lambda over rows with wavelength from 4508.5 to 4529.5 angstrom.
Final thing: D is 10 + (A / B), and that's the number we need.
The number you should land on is 11.1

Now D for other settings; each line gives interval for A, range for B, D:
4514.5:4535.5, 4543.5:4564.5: 10.9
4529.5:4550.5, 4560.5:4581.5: 11.0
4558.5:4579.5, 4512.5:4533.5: 11.1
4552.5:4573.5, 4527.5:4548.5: 11.0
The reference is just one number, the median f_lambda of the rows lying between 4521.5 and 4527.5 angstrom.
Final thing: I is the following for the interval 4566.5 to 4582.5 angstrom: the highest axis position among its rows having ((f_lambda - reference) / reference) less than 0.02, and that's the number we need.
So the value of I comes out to 4582.0 angstrom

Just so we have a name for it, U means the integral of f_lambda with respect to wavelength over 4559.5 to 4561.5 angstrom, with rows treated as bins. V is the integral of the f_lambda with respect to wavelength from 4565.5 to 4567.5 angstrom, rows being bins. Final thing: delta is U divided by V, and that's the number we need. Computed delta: 0.97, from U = 9.9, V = 10.2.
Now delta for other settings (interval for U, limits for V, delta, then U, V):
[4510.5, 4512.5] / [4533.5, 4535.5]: 1.17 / 9.8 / 8.3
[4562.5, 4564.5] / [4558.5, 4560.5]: 0.71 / 7.7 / 10.9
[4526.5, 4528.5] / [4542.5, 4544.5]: 0.81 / 8.8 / 10.9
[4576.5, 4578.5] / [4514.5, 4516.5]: 0.95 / 9.3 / 9.8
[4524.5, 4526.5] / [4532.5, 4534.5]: 1.02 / 9.3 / 9.1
